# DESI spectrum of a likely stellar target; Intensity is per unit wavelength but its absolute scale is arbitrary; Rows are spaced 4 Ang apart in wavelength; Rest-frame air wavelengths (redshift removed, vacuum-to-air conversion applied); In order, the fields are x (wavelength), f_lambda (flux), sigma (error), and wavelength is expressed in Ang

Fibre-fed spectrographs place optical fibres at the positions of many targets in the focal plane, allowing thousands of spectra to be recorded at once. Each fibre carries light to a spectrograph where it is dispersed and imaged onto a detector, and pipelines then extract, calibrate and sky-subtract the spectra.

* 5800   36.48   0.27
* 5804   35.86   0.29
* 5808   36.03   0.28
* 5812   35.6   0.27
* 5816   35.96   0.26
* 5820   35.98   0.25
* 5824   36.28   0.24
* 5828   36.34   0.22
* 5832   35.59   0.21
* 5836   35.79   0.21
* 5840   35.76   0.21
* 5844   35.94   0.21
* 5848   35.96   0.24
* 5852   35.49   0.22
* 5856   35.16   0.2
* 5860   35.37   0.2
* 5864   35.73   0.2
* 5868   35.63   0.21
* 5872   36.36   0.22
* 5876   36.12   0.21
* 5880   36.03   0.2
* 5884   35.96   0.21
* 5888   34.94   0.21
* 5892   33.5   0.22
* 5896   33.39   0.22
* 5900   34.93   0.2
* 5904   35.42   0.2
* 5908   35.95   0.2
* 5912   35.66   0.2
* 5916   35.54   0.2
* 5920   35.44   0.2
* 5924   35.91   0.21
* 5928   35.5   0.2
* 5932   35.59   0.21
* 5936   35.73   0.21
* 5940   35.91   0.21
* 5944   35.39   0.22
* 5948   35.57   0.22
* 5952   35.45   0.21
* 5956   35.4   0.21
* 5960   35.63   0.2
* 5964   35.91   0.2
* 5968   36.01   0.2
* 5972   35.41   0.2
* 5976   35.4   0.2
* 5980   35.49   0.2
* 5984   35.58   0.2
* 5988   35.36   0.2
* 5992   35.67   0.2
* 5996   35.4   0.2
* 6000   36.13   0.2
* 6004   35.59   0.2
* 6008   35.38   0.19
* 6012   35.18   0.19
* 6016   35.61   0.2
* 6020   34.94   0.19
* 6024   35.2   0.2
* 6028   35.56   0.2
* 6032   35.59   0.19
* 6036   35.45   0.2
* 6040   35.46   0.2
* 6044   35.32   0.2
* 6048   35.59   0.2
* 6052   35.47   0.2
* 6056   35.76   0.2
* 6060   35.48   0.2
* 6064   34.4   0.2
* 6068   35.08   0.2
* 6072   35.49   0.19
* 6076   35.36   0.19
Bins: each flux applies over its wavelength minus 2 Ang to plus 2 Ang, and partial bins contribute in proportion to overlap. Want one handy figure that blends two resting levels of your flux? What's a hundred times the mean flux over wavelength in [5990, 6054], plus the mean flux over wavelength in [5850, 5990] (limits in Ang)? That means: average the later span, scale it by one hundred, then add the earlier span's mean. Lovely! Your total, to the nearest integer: 3583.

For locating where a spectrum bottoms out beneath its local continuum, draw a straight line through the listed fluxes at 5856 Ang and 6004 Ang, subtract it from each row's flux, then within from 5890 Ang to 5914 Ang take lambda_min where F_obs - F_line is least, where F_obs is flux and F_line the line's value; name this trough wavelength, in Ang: 5896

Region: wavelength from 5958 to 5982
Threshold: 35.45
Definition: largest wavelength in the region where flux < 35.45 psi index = 5976 Ang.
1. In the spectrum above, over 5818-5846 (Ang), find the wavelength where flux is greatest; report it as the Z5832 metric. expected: 5828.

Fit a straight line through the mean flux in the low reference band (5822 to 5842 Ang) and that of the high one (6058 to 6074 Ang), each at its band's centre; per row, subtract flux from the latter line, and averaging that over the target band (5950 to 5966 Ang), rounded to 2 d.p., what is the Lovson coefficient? -0.10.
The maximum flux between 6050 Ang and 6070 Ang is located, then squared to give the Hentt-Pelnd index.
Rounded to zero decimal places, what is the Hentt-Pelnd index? 1279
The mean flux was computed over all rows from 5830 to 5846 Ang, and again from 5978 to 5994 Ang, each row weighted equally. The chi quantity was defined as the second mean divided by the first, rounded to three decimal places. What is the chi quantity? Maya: 0.993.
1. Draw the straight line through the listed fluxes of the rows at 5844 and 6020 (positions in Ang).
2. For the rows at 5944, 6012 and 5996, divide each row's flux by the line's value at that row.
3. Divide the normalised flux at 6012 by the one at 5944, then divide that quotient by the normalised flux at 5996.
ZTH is 1.00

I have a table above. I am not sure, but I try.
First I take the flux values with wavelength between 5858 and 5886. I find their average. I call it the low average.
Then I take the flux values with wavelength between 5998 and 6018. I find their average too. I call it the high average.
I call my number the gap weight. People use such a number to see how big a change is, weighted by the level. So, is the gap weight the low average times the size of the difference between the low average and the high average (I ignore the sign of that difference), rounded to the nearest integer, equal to 11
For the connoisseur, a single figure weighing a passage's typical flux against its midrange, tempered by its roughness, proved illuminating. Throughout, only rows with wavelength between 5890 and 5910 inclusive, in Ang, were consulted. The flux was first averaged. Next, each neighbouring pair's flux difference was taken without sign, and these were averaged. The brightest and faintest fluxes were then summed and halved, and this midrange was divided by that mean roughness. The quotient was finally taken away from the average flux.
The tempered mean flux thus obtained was -17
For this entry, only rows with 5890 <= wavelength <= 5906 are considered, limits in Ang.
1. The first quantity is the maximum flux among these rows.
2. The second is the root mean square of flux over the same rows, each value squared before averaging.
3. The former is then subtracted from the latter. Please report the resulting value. -1.1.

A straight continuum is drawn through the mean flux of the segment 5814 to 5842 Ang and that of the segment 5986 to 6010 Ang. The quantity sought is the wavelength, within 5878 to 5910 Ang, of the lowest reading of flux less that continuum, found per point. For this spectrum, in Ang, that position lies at 5896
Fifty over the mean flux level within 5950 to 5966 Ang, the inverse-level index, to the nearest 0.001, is 1.405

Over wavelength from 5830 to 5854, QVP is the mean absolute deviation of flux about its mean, 0.143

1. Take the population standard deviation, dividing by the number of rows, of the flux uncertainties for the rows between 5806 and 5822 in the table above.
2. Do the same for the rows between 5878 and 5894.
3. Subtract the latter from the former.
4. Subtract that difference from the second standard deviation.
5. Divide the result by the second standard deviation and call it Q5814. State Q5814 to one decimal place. 0.4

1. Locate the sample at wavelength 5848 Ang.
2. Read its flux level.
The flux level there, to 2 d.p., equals 35.96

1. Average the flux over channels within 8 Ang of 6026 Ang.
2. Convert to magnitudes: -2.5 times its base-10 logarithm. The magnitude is -3.87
